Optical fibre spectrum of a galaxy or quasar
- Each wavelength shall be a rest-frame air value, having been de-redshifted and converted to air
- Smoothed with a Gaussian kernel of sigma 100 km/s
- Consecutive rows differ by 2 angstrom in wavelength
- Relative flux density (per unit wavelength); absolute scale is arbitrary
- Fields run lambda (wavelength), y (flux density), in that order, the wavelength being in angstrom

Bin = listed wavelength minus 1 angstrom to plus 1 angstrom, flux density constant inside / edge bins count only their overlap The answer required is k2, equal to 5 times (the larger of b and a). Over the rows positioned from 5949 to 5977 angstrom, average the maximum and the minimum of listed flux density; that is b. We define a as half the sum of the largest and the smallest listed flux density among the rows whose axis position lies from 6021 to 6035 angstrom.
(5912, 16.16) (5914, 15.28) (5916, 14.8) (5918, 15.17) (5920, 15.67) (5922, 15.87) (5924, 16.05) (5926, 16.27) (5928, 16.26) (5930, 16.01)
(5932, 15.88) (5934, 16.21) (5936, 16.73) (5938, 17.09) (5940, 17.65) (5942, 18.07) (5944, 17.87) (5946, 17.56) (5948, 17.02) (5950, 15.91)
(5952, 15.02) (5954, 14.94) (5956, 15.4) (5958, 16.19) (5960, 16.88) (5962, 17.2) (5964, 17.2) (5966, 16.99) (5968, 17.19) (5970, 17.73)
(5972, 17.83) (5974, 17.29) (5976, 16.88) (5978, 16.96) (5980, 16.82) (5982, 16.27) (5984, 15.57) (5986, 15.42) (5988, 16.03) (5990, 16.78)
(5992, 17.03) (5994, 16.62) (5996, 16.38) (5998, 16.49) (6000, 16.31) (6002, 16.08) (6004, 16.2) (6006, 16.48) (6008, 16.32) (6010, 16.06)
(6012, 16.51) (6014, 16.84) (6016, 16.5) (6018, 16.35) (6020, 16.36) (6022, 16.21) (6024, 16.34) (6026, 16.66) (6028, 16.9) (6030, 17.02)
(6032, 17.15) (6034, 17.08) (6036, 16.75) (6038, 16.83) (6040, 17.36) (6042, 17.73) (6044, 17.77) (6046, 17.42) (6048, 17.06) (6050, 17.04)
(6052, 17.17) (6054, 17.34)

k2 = 83.4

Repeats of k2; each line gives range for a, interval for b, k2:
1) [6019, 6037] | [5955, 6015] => 83.4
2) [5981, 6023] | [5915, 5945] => 82.2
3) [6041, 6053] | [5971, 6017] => 87.0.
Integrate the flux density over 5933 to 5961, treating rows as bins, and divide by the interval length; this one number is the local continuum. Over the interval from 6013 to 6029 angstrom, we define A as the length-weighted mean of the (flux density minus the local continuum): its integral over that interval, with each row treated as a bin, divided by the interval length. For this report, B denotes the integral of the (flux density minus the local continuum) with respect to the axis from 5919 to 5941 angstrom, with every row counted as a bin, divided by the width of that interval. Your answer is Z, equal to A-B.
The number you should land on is 0.18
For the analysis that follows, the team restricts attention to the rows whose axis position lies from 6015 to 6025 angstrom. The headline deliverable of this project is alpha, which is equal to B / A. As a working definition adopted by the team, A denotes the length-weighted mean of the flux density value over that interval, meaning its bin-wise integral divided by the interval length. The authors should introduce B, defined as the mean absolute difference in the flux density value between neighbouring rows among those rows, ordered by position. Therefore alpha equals 0.007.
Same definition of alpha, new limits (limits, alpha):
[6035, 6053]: 0.014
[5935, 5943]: 0.026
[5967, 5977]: 0.023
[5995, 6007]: 0.011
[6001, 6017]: 0.017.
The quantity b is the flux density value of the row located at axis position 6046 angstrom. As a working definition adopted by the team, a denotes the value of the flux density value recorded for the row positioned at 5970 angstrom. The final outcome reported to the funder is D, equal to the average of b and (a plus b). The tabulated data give 26.3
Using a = 17.73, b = 17.42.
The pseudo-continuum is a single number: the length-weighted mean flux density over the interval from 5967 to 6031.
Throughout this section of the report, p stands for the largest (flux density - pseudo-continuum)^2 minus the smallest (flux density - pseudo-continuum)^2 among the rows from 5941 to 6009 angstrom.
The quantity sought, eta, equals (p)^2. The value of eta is 7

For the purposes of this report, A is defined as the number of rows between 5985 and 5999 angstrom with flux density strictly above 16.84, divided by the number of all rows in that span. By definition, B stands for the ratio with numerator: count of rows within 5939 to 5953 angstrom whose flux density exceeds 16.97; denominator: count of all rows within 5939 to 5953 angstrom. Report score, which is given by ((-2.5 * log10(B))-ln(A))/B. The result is 3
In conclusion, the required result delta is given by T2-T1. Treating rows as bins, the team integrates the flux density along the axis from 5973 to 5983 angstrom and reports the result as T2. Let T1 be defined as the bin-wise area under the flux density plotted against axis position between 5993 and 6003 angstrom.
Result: 5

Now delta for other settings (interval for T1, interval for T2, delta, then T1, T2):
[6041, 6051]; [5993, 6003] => -10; 174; 164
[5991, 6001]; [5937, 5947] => 11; 166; 176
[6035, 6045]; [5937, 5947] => 4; 173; 176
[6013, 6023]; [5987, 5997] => 1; 165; 166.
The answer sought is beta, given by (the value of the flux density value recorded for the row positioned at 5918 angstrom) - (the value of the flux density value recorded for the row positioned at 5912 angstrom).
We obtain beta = -1.0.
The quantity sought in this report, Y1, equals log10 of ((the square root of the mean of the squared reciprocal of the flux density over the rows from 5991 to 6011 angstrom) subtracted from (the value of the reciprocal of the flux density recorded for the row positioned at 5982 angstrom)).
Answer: -3.35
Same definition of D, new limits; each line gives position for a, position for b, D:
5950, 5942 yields 26.0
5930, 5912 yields 24.2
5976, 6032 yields 25.6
